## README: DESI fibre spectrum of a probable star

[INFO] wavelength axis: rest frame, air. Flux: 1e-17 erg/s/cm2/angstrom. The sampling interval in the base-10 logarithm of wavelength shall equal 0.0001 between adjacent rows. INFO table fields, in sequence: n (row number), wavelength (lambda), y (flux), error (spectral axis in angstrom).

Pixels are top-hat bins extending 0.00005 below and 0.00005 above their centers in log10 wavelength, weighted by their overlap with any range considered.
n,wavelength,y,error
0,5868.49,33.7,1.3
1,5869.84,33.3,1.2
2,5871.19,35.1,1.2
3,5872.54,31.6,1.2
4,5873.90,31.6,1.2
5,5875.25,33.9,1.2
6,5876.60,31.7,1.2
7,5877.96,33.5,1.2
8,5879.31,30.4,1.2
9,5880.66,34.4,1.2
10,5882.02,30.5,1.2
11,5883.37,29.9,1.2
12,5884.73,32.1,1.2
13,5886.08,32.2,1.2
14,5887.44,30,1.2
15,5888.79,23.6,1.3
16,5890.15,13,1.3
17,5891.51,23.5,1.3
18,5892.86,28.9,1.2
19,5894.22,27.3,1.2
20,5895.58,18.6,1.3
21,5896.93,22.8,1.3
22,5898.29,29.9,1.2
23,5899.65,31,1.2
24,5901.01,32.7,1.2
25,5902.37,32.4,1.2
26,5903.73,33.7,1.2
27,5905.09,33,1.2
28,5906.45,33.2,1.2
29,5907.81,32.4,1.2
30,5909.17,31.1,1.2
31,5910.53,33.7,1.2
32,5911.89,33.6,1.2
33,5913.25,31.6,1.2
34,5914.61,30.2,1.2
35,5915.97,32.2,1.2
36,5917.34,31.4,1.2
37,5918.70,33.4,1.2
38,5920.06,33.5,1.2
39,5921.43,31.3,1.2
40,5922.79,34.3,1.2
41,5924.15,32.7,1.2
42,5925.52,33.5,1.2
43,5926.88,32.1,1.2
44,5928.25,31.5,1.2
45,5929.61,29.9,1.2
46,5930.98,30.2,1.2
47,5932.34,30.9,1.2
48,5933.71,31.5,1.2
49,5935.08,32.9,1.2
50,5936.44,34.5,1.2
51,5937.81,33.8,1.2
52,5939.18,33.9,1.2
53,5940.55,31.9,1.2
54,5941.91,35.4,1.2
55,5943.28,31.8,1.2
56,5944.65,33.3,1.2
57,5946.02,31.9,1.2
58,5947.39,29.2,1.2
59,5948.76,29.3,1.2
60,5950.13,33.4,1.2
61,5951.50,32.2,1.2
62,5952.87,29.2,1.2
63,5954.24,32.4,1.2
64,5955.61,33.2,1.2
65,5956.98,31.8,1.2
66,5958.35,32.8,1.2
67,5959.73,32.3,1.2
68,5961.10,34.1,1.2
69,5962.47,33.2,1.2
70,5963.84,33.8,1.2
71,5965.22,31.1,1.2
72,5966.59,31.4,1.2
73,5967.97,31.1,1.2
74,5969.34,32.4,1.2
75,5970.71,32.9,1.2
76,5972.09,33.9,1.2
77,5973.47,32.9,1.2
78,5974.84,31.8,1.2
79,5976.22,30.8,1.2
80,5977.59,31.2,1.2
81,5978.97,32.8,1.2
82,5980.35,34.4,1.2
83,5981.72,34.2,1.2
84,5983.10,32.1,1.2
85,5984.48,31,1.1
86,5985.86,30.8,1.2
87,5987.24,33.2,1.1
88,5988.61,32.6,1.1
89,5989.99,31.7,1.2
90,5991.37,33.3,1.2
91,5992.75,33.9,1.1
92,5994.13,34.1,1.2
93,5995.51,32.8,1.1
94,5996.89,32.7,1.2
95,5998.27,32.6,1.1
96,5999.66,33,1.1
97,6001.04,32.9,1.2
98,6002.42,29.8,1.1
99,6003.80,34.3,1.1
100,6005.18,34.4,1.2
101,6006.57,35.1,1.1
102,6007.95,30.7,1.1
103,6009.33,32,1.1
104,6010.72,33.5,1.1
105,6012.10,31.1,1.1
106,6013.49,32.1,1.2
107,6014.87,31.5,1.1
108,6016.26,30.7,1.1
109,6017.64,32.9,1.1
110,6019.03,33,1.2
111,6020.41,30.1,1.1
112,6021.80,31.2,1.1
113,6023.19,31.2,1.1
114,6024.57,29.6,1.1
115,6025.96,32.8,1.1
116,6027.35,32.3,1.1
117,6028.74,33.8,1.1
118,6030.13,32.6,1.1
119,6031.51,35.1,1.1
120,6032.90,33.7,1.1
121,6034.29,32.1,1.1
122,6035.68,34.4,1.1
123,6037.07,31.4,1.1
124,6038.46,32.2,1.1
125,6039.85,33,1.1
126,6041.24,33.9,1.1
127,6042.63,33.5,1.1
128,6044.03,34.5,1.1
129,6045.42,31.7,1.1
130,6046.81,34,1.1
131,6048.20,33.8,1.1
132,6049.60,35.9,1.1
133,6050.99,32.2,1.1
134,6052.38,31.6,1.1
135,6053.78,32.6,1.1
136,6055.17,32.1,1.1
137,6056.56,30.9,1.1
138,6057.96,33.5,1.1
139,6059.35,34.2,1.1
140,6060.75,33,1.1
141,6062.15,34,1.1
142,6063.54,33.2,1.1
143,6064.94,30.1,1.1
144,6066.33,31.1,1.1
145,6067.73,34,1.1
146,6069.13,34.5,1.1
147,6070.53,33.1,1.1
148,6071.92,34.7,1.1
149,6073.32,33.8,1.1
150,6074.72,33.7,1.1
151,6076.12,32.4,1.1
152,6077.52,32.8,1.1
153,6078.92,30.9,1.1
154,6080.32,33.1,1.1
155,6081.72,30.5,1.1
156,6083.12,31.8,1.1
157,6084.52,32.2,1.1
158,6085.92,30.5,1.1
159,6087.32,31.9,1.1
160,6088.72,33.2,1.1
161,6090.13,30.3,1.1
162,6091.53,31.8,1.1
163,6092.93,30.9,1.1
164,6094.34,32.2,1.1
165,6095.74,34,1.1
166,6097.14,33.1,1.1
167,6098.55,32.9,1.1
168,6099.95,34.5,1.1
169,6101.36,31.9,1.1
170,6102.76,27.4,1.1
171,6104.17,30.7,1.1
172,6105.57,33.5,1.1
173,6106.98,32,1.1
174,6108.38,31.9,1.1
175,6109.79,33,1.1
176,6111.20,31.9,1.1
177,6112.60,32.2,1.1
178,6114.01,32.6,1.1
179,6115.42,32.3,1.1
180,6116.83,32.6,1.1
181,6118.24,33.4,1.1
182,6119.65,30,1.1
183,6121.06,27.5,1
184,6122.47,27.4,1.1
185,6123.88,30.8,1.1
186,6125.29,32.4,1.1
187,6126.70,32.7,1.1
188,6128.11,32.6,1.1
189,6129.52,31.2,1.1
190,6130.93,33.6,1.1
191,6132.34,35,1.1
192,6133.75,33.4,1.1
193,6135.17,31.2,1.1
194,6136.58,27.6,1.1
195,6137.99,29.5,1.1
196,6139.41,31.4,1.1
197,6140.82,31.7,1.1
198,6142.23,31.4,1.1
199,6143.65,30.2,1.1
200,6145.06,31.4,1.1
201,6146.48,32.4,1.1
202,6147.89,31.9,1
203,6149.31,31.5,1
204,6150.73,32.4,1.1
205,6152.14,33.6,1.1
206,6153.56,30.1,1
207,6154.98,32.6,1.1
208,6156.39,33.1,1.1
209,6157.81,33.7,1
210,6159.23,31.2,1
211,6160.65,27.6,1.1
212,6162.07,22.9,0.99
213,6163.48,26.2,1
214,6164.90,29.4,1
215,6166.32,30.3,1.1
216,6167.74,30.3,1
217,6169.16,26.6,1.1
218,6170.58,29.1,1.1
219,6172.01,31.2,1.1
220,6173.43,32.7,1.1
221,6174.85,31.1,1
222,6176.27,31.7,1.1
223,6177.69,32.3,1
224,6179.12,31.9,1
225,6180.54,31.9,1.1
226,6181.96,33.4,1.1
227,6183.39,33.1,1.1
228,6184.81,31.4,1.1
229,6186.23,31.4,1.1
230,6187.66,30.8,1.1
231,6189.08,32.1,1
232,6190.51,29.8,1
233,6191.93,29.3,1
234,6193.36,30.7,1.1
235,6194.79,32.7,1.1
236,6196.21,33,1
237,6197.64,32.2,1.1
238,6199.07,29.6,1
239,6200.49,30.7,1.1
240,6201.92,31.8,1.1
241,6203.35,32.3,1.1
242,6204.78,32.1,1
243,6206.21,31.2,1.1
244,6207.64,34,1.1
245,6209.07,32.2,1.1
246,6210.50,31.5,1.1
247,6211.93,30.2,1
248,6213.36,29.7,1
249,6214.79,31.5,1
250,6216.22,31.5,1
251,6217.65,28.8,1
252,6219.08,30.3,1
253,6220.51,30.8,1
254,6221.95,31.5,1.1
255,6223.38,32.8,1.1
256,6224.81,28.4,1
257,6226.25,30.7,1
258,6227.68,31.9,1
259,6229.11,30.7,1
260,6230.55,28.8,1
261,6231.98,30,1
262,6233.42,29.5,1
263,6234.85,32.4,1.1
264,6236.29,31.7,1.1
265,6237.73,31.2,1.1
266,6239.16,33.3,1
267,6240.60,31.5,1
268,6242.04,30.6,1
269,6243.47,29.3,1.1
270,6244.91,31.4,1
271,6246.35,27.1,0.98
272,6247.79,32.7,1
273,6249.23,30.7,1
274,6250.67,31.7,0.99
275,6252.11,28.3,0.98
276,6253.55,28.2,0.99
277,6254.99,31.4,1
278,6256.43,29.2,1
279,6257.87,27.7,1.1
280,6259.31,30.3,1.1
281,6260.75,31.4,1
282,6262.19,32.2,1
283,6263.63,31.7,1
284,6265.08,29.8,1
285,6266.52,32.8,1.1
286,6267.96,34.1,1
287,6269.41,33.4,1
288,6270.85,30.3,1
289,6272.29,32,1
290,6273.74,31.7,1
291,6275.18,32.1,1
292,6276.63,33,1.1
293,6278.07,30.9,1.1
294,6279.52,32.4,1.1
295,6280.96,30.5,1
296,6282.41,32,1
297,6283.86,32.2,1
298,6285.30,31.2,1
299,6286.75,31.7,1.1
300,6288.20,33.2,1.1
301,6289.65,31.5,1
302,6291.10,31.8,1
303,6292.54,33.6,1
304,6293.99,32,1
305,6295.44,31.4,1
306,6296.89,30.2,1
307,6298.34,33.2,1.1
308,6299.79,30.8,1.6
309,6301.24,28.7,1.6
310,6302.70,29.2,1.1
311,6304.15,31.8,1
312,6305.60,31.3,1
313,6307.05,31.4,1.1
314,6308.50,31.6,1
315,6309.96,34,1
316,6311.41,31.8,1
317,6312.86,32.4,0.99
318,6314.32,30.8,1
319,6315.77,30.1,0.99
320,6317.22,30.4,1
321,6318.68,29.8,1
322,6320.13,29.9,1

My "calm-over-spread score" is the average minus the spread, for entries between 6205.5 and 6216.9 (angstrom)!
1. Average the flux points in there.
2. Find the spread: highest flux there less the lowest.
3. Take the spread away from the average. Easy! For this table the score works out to 27.2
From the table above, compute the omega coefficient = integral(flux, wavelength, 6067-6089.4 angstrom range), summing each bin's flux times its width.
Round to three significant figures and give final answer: 732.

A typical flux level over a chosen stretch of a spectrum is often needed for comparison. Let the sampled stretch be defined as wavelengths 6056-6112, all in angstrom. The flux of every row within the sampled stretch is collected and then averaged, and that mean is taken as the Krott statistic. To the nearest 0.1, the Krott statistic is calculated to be 32.4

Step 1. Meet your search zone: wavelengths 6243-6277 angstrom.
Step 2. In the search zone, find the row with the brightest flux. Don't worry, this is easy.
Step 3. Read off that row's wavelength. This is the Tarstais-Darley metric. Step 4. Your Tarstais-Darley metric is 6267.96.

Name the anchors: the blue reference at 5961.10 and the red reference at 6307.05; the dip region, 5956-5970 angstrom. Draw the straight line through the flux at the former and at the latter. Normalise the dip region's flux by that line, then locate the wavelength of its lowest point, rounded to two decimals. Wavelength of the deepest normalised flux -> 5965.22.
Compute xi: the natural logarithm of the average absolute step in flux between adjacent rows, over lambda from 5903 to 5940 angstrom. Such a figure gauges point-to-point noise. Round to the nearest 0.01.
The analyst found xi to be 0.16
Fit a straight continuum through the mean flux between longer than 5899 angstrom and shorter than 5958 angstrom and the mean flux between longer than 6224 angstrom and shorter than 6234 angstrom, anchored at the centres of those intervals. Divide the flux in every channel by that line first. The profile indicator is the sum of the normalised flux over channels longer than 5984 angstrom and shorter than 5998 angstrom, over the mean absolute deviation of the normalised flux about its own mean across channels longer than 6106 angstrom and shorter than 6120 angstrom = 525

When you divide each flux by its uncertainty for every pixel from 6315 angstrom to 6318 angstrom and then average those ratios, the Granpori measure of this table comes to 30.4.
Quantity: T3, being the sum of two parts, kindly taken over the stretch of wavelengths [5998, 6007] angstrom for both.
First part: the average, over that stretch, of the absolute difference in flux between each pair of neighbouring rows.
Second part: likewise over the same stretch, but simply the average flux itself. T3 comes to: 34.6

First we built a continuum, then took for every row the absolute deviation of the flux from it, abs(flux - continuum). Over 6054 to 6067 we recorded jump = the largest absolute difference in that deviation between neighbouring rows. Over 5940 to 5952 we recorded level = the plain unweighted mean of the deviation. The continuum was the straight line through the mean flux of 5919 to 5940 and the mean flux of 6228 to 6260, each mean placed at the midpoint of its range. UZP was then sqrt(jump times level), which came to 1.3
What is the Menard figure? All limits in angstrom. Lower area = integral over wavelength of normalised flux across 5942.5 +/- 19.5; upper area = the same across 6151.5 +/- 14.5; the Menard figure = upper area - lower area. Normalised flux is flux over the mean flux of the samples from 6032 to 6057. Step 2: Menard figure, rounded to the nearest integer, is -11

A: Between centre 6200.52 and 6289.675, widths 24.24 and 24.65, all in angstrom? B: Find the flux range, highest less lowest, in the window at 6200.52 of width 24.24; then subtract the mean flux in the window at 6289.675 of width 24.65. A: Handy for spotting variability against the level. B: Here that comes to -26.9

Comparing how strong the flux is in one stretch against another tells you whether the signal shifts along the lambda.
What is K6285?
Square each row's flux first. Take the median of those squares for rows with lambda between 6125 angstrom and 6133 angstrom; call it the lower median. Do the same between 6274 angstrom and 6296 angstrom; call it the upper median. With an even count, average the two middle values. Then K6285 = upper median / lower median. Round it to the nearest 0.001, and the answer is 0.961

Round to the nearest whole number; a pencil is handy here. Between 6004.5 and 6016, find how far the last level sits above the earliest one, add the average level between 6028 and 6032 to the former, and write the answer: 31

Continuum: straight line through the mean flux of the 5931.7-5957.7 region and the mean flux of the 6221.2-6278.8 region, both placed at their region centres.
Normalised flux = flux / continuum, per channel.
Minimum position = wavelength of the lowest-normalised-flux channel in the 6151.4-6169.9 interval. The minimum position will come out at 6162.07 angstrom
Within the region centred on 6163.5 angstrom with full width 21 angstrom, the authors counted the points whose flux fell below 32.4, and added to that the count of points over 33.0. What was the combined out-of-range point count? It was 13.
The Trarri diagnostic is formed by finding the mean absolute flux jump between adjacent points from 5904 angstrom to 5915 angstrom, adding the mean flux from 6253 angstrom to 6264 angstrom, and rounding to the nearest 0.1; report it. 31.5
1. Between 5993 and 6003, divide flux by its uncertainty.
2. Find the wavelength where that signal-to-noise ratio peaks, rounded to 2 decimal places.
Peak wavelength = 5999.66 angstrom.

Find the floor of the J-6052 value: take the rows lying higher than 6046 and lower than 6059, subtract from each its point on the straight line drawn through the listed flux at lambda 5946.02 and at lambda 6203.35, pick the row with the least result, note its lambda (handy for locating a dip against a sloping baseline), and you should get 6056.56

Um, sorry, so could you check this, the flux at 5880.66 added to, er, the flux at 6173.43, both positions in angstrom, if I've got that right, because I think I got 67.1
